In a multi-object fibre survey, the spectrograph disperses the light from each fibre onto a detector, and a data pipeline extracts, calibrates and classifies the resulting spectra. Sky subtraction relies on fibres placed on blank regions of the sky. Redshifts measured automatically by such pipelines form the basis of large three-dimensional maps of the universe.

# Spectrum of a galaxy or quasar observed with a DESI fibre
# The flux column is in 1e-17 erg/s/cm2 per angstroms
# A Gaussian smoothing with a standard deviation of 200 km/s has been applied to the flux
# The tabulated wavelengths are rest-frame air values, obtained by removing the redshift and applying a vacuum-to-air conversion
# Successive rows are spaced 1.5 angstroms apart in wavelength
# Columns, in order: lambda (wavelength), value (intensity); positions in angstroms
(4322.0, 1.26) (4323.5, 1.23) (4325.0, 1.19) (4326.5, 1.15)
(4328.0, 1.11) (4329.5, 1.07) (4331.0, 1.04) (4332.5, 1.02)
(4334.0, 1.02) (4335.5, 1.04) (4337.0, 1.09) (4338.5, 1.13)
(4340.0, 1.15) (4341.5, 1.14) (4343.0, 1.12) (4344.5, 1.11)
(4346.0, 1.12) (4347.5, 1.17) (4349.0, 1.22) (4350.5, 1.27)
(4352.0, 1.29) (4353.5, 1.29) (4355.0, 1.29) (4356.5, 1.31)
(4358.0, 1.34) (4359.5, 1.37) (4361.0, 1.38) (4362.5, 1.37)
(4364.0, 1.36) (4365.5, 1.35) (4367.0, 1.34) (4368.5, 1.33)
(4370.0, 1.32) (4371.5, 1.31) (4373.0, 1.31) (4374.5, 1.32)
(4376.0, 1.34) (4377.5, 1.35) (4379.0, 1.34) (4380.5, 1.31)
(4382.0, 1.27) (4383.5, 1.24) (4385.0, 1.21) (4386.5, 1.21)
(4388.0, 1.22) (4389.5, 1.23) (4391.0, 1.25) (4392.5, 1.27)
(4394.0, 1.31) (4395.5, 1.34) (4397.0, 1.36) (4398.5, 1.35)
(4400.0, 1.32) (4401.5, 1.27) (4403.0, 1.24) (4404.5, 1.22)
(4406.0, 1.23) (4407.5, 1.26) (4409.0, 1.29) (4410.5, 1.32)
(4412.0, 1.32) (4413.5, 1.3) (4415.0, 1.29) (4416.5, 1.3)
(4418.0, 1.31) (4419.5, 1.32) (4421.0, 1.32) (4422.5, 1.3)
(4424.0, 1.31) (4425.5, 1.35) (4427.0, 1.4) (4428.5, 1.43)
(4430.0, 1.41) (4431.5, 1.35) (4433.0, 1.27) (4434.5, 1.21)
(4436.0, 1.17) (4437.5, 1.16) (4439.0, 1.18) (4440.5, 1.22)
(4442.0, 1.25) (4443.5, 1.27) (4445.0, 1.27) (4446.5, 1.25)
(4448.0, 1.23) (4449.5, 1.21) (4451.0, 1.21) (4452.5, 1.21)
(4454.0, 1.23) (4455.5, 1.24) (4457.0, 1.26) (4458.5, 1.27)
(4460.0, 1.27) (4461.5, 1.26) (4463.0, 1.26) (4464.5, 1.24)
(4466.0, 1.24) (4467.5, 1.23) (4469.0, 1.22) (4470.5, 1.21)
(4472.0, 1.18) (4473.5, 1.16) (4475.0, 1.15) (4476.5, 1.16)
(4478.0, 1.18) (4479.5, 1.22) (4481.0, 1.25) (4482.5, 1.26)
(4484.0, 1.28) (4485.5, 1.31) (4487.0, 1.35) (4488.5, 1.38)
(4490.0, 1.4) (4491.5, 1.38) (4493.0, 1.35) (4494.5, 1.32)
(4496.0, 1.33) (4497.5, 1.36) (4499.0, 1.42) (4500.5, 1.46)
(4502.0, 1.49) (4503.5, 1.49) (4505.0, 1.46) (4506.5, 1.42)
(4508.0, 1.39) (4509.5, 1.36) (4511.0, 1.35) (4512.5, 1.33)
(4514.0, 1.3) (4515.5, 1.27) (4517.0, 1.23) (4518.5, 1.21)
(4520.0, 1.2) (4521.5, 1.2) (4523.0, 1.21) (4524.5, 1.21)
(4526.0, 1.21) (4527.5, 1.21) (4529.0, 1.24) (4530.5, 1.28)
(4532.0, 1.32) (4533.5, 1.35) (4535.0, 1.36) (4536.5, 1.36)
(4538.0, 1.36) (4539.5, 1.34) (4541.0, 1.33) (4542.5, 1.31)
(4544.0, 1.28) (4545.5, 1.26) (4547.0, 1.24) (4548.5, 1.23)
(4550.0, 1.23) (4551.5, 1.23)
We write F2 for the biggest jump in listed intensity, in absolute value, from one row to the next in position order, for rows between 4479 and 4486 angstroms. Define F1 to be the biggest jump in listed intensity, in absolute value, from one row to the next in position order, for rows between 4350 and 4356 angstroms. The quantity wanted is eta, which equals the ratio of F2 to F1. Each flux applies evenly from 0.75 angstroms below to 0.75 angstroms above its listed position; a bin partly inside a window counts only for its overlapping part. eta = 1.5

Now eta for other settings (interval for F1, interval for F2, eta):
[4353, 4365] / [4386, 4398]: 1.3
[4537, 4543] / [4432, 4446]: 3.0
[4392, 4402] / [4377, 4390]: 0.8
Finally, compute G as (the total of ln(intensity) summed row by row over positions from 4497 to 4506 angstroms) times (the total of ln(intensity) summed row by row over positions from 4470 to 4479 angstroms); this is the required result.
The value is 2.1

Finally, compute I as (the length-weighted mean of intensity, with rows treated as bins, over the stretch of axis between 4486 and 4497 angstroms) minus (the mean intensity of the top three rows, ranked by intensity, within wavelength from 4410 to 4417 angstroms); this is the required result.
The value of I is 0.044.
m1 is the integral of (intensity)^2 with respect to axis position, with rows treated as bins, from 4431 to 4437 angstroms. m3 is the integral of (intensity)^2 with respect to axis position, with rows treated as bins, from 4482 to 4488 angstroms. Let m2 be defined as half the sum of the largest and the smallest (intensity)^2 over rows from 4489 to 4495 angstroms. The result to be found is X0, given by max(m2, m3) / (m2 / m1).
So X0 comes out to 51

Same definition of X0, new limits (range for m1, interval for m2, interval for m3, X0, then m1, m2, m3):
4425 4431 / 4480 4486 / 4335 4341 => 53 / 11.7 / 1.6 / 7.4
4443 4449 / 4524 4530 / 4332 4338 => 41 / 9.4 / 1.5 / 6.6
